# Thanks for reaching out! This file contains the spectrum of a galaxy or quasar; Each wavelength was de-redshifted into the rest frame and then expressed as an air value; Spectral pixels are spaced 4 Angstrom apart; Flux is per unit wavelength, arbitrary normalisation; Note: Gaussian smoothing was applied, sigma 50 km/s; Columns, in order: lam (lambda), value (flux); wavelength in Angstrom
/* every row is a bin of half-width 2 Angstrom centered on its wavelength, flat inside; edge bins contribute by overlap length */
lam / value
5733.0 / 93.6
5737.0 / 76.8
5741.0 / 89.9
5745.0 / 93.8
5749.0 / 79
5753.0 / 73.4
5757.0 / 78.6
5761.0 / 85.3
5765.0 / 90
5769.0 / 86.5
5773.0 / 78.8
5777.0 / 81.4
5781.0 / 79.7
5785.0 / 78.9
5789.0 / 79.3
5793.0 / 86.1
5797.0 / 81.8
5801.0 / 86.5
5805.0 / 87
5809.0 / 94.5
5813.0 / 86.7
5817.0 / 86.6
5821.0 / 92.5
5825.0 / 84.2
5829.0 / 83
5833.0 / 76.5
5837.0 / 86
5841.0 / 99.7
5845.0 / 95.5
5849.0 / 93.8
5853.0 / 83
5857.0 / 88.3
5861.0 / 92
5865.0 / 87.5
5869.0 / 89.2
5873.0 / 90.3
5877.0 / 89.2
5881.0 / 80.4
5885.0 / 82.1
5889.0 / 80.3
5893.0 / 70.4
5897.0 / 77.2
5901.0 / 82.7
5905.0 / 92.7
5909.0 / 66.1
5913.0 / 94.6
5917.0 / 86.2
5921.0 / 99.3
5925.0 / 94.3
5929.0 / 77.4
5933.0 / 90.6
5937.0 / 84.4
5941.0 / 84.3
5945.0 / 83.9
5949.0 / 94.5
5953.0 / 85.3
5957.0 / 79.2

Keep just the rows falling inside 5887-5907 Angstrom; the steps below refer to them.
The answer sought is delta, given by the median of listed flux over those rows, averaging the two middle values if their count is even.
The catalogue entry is 80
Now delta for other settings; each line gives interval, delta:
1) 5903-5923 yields 93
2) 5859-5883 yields 89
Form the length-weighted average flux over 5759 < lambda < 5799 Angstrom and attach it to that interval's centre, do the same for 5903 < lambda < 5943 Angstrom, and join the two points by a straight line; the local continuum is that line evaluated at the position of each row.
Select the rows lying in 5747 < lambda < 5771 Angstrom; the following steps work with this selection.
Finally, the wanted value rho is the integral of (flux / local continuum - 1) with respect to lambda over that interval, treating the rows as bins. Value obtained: 0.0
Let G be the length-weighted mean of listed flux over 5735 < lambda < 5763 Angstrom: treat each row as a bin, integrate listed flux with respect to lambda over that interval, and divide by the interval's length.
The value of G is 82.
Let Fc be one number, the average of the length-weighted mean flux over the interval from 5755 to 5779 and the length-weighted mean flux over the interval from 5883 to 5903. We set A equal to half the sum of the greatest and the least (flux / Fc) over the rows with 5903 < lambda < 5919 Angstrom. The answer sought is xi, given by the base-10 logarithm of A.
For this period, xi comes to -0.003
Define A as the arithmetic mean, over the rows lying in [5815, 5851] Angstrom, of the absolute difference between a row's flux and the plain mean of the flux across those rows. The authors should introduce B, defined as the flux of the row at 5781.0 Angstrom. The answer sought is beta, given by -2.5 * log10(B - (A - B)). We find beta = -5.46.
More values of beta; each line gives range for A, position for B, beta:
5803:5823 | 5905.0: -5.65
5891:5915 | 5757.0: -5.42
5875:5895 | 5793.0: -5.56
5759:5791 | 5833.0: -5.44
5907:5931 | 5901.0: -5.48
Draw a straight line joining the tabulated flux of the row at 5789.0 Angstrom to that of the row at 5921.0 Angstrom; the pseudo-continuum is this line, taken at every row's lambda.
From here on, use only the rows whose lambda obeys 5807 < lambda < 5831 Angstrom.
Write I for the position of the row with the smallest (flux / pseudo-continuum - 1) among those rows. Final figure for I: 5829.0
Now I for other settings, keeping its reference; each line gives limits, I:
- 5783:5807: 5789.0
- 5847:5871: 5853.0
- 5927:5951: 5929.0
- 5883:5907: 5893.0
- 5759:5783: 5781.0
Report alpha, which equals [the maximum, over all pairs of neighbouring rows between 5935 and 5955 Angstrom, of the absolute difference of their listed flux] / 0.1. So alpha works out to 106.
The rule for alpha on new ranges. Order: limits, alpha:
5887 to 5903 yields 99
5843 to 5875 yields 108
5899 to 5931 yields 285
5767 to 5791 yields 77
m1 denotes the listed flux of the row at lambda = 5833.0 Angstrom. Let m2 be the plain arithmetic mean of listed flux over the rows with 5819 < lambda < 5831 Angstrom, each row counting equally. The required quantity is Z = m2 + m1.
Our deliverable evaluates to 163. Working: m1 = 76.5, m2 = 86.6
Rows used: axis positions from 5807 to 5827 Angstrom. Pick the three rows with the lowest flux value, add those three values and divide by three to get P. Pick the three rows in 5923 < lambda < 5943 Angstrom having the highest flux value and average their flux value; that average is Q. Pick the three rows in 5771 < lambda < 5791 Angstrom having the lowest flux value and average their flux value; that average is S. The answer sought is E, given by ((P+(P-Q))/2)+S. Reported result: 120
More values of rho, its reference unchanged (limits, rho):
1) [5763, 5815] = 0.8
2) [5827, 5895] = 0.9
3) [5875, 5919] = -2.2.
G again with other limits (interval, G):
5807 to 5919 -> 86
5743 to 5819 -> 84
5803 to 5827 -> 89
